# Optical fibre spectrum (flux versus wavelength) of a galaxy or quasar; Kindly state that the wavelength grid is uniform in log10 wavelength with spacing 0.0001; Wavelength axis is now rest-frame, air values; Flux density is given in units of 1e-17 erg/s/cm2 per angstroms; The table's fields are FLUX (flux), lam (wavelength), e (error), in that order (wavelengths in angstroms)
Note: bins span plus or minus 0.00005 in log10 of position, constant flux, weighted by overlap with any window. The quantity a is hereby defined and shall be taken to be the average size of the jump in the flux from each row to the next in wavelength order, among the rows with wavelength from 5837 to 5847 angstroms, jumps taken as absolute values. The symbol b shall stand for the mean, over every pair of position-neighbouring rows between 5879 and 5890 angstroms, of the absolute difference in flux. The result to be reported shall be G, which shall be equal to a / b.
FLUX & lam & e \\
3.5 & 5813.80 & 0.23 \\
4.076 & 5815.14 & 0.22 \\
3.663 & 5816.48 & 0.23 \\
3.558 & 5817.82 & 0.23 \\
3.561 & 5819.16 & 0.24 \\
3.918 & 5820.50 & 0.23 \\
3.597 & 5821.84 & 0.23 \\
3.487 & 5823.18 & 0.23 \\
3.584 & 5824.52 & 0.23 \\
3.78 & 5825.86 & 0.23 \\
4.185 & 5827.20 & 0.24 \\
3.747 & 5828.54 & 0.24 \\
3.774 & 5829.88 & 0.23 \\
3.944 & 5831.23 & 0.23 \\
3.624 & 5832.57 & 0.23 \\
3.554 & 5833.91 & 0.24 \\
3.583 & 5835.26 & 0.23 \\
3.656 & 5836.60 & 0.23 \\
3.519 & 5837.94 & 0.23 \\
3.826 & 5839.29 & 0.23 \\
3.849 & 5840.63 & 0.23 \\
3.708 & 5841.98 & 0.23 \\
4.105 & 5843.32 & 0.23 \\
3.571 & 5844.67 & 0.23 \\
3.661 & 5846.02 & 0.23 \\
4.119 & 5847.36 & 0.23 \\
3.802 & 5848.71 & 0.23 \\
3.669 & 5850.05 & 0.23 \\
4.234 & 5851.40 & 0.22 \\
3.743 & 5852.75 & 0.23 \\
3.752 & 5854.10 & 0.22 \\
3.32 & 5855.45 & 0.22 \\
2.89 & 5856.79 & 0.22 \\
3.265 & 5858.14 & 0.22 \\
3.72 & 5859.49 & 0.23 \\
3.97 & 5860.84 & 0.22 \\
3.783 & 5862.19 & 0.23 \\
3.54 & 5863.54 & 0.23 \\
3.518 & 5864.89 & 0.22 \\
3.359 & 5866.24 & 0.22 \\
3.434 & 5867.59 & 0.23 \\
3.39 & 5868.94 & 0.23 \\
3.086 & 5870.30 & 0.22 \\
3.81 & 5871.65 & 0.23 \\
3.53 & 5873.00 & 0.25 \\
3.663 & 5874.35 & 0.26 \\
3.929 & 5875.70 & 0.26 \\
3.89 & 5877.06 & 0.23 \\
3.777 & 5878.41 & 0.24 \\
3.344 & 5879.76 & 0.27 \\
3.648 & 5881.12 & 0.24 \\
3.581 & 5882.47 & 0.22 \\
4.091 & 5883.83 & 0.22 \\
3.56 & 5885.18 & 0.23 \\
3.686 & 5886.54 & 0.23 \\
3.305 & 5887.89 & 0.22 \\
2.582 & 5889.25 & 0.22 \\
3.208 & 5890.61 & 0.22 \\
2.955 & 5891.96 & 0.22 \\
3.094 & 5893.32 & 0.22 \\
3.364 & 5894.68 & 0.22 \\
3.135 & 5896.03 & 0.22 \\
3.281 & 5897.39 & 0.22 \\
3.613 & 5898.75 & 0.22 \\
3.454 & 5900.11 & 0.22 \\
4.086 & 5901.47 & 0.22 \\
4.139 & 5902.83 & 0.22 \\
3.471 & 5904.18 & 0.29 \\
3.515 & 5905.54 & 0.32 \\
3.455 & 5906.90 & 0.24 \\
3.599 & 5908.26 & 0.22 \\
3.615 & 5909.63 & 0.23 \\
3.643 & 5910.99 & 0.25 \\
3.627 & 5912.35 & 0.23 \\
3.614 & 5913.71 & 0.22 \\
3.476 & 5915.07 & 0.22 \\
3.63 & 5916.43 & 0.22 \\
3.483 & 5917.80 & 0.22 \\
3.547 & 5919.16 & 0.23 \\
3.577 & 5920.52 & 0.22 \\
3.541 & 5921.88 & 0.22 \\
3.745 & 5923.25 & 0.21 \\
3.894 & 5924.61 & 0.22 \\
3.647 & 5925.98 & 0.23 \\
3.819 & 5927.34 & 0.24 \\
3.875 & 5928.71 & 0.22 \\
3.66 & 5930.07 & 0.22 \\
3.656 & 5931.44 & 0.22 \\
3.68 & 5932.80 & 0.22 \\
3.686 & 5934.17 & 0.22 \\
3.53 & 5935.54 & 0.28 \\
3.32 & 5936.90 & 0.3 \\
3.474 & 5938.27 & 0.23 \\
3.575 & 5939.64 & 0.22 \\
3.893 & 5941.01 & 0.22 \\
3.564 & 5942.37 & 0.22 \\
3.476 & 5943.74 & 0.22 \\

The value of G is 0.66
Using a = 0.25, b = 0.38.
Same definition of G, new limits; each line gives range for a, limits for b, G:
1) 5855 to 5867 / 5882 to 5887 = 0.68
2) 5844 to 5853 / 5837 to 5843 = 2.18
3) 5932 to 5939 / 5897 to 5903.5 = 0.45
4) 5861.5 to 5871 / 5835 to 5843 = 1.04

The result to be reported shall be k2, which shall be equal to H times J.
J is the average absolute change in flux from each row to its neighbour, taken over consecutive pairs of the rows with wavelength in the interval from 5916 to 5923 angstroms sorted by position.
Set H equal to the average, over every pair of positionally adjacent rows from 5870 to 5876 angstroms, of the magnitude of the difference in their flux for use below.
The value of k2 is 0.024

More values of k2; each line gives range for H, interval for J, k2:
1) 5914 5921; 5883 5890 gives 0.043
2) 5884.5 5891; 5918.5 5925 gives 0.049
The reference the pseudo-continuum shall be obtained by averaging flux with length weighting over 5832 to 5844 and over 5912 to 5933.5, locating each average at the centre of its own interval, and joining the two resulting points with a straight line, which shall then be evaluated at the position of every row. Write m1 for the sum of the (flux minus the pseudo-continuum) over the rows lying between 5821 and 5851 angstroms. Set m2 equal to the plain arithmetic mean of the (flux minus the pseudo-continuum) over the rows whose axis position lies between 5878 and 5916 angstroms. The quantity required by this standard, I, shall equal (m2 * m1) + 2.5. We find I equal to 2.40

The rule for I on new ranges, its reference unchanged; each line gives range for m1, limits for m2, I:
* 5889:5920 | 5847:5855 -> 1.63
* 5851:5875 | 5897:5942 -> 2.57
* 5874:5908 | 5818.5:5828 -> 2.48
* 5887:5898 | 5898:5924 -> 2.68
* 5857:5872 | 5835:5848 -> 2.42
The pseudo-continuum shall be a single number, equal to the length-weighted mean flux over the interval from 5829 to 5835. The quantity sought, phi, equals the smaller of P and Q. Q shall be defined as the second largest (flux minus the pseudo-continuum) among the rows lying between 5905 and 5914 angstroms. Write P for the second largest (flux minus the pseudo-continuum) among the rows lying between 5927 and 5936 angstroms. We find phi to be -0.08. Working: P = 0.11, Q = -0.1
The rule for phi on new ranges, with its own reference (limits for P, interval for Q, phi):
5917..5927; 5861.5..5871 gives -0.17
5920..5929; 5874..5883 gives 0.16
